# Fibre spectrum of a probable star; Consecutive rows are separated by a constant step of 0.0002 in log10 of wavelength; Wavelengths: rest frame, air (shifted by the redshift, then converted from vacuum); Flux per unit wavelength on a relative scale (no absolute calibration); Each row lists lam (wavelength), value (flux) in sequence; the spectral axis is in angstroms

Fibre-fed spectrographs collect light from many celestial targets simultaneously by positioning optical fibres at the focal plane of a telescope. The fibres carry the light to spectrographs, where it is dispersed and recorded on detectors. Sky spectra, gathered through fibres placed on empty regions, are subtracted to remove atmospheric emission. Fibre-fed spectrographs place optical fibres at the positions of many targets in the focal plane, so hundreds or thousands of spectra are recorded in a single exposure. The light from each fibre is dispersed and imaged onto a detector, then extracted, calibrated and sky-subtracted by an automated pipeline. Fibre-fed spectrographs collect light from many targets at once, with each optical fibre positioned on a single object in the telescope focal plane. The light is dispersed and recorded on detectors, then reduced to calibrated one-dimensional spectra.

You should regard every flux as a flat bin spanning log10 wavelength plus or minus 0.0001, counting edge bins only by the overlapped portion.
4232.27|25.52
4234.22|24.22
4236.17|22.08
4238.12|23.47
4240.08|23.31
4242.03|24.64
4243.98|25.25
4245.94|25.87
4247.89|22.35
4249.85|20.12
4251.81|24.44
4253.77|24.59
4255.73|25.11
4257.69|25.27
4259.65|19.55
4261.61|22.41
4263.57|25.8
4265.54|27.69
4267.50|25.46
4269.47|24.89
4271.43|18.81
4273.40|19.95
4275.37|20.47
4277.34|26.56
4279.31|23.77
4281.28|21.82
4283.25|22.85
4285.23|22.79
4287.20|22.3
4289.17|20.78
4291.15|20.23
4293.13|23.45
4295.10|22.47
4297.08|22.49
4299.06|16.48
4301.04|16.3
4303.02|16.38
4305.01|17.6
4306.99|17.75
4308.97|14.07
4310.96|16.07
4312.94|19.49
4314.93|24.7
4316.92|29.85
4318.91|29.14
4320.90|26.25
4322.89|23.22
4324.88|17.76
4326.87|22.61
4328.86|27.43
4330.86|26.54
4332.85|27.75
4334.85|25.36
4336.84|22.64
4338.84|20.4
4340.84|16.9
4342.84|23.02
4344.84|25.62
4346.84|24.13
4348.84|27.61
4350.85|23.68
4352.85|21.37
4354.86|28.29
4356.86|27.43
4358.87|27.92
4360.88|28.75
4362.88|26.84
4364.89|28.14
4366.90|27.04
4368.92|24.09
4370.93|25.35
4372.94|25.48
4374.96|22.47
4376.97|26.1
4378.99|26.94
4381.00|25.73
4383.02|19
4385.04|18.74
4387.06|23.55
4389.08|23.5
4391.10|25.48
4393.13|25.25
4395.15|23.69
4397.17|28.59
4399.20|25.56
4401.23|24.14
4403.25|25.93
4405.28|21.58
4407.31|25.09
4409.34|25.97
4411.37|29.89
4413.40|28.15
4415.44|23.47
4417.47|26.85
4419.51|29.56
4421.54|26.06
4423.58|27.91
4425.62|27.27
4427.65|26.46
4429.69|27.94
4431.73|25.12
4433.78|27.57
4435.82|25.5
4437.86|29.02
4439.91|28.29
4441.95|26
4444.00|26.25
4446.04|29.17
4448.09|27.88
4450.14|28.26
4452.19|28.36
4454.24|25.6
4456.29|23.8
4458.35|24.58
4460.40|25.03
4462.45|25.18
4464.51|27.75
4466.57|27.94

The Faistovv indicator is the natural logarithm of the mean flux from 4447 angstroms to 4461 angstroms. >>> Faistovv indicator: 3.27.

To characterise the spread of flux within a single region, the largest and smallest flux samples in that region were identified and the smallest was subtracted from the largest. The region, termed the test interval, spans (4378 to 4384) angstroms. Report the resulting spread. 7.9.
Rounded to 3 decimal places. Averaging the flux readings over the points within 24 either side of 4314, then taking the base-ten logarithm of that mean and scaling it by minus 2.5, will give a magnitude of -3.352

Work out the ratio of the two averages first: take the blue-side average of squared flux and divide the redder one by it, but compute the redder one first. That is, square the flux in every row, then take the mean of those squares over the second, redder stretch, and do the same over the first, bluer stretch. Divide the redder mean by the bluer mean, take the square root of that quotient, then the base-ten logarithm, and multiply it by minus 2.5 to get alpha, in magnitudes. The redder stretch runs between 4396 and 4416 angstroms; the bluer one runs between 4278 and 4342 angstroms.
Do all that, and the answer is -0.17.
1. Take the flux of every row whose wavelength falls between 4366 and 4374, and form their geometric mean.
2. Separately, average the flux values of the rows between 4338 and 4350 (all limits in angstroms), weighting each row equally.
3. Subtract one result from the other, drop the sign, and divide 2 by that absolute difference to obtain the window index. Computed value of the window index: 0.8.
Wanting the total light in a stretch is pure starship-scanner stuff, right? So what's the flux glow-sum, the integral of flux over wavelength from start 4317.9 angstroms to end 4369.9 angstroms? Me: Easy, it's 1300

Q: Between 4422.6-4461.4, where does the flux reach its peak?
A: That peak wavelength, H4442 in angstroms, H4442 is 4446.04 angstroms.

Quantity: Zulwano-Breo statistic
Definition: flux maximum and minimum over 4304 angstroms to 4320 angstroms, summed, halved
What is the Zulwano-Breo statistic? 22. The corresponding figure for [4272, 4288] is 23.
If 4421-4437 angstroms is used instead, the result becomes 27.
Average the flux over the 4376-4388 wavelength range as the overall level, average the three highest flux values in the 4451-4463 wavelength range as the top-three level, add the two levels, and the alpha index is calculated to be 50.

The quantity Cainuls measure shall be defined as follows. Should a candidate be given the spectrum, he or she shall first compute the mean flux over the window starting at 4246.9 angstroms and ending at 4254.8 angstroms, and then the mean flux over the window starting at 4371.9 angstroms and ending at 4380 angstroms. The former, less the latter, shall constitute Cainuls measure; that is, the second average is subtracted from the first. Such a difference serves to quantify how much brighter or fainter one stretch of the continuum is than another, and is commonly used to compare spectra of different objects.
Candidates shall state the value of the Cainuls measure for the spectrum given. -2.4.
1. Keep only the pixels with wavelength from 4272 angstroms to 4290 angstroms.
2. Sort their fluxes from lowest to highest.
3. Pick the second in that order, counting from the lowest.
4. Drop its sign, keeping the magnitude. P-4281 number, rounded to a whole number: 20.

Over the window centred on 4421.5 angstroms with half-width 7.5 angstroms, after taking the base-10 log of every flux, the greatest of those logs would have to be 1.47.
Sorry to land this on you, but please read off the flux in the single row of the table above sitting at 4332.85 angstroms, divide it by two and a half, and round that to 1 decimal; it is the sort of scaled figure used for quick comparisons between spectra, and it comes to 11.1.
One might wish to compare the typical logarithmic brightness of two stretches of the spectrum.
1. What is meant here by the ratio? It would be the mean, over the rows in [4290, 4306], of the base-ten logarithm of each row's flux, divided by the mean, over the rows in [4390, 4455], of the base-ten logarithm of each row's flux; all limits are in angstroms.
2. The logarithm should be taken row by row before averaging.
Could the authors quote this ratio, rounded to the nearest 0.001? 0.901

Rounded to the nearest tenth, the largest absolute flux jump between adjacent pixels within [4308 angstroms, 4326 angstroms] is 5.5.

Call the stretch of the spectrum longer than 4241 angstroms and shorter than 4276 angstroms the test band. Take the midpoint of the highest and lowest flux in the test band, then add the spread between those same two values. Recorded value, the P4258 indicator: 32.1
